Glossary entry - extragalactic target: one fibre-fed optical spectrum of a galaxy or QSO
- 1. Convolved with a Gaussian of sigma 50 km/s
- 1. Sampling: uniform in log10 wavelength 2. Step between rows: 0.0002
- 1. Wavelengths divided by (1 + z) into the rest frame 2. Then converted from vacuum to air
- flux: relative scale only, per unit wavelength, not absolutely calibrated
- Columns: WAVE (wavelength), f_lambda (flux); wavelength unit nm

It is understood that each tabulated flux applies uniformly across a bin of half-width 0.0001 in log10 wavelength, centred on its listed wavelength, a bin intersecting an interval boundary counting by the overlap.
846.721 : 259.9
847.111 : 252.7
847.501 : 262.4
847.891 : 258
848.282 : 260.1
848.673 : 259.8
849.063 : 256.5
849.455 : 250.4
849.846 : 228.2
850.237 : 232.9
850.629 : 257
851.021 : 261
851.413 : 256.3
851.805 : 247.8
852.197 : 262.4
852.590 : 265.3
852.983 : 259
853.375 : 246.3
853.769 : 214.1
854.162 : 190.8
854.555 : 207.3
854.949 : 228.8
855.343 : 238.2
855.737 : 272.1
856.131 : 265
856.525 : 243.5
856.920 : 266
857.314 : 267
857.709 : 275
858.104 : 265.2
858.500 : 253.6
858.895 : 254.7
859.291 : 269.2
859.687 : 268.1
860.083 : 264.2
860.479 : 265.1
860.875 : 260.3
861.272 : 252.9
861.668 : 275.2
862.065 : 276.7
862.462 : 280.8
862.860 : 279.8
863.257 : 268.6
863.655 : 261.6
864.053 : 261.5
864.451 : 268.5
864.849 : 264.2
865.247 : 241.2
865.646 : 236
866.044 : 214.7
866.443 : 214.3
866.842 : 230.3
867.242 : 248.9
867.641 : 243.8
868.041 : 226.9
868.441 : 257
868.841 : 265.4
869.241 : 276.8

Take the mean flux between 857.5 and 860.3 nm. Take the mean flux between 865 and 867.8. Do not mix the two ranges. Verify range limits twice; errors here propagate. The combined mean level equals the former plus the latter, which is 497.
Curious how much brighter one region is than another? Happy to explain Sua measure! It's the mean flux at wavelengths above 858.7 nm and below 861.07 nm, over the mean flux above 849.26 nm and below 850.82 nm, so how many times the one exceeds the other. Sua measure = 1.09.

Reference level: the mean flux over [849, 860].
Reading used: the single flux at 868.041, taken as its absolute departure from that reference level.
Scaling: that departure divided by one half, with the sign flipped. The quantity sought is -46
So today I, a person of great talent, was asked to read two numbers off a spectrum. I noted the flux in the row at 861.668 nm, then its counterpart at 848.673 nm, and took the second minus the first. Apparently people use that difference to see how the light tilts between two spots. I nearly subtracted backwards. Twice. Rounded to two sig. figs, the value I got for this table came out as -15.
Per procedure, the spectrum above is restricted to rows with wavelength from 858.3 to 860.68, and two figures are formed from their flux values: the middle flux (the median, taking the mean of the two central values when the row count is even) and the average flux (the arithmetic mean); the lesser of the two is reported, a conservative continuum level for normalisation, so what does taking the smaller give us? 262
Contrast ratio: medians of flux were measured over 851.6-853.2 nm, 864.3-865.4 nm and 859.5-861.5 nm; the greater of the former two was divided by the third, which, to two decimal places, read 1.00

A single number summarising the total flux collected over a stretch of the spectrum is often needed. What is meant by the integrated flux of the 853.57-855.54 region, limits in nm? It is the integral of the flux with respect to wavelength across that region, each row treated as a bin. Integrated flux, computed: 425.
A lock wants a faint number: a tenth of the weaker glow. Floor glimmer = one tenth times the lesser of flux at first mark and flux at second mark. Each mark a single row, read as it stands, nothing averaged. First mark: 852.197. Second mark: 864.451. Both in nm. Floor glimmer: 26.2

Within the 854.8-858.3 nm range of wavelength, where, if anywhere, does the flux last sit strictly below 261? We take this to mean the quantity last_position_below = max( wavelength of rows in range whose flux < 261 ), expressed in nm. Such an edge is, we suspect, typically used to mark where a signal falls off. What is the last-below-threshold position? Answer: 856.525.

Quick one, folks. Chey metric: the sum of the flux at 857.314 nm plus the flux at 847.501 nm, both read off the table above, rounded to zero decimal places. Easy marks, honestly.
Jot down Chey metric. 529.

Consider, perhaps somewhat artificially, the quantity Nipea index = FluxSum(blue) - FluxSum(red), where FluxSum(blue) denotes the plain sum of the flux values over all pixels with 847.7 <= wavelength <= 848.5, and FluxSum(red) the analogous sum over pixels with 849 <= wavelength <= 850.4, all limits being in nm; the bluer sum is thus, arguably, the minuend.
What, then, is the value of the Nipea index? -450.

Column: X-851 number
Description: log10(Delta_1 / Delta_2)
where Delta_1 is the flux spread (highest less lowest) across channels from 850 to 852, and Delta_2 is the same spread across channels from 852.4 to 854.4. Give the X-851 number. -0.42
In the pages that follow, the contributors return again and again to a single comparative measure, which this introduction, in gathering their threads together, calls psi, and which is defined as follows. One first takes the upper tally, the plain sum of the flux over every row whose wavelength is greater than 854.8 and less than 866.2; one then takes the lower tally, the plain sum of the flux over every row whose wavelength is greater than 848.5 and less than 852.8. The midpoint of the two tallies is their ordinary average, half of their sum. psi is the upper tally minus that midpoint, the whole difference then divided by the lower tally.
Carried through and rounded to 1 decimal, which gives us 0.9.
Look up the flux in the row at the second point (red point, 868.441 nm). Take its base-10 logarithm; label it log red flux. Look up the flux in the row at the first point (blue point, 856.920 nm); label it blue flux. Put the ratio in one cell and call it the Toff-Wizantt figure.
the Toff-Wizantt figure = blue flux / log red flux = 110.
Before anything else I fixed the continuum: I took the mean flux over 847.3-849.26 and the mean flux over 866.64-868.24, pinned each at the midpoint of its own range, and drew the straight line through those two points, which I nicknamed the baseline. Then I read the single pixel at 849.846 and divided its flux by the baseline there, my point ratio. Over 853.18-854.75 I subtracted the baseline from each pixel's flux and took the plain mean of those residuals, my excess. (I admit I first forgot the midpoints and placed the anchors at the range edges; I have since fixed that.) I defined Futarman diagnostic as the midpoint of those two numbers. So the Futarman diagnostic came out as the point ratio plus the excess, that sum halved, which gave -19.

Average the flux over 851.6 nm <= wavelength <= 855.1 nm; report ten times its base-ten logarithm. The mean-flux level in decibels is 23.7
